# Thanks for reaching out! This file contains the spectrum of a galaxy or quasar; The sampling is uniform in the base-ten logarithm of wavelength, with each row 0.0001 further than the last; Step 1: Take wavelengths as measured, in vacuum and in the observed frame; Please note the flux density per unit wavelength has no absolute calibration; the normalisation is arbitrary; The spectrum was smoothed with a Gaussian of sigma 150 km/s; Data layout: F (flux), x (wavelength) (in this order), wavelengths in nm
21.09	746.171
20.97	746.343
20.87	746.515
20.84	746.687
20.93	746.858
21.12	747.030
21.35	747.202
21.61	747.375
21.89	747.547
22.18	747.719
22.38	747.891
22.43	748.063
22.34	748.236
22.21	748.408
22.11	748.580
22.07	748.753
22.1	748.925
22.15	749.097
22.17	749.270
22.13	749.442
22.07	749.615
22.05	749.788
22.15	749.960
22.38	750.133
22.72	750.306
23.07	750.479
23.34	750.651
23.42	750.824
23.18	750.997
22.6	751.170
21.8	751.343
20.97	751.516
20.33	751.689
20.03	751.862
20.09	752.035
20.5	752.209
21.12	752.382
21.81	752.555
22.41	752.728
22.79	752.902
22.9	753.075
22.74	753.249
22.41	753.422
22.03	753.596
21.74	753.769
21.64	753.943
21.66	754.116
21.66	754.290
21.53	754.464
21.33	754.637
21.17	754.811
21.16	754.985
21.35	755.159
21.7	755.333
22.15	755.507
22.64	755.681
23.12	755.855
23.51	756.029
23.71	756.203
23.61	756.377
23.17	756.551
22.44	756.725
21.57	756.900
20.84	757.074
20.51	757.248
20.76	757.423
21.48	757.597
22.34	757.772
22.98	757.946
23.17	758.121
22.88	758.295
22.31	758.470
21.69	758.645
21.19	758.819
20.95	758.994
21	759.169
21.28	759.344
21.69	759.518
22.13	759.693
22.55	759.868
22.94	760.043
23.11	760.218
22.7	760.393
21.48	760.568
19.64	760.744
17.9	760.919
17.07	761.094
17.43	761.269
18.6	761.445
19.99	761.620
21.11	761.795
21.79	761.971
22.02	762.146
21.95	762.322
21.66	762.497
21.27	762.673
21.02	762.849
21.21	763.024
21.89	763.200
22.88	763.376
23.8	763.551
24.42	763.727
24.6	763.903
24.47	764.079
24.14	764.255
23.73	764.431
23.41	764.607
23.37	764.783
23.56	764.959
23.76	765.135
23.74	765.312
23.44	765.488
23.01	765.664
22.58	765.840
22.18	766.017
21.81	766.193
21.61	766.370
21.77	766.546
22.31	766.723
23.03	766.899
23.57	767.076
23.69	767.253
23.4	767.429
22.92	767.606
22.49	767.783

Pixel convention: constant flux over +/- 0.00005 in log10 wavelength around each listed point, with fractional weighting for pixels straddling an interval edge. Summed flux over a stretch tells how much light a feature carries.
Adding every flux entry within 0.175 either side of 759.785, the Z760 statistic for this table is 45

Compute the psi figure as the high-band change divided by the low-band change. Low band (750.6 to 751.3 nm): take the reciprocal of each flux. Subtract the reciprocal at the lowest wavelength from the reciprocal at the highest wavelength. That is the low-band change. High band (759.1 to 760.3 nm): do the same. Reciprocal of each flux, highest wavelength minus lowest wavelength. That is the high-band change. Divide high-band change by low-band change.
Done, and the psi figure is -3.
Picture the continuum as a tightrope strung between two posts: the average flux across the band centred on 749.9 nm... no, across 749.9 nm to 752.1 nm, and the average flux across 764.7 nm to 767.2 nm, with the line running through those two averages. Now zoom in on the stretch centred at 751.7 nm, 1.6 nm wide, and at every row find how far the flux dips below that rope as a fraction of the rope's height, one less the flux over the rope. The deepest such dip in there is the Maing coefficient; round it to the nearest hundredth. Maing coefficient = 0.09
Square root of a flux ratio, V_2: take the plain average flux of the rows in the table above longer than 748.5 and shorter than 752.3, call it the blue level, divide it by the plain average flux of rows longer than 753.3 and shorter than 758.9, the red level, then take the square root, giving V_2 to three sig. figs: 0.998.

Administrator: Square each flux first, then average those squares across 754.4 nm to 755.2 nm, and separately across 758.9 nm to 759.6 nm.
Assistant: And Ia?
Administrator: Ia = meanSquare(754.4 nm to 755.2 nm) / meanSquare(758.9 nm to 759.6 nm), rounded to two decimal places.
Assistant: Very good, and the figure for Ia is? 1.01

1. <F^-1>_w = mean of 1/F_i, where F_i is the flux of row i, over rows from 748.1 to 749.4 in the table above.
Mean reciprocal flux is 0.0451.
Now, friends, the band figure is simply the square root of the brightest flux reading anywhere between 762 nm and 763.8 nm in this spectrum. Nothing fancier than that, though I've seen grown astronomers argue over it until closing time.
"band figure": 4.94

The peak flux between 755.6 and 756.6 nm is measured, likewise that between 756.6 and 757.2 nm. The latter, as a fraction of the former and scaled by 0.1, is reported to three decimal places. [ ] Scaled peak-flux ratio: 0.095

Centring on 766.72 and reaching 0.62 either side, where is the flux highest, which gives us 767.253 nm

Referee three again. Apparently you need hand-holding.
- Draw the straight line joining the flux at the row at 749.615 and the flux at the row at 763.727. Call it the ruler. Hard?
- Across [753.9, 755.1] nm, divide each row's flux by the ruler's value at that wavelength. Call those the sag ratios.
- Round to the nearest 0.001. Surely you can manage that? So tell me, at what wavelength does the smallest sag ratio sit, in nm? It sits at 754.985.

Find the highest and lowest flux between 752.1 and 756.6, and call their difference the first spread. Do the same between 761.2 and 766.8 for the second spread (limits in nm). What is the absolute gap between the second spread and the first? 4.0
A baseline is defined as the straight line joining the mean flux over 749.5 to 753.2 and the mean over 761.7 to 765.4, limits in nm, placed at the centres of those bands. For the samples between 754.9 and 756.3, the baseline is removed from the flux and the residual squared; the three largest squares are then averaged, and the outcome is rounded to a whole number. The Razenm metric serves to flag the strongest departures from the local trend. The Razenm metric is 2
